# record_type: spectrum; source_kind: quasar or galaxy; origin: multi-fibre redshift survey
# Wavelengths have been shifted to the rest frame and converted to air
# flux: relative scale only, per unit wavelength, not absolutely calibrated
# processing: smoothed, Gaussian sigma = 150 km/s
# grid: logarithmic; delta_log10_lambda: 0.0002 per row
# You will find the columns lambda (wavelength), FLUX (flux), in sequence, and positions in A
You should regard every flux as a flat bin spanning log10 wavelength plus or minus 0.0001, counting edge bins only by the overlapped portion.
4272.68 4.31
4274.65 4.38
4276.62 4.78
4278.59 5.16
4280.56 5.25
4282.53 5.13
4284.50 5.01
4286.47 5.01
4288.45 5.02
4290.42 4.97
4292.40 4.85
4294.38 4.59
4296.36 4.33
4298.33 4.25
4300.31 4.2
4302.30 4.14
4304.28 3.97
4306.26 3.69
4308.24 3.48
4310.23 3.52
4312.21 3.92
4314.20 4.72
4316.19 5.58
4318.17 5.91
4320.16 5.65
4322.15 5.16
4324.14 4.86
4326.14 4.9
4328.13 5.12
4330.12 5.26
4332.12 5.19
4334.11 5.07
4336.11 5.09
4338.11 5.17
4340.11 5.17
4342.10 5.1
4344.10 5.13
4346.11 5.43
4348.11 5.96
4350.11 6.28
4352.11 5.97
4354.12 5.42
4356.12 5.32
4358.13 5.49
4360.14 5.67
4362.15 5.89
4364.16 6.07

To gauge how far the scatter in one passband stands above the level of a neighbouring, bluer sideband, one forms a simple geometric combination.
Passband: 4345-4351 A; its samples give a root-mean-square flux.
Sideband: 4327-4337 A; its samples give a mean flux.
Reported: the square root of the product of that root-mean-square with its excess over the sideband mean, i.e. 2.1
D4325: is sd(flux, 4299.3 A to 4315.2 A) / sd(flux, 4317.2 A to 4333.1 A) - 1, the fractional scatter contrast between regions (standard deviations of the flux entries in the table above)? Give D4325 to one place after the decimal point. 0.1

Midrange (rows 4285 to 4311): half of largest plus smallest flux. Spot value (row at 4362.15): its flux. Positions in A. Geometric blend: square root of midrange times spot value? 5.0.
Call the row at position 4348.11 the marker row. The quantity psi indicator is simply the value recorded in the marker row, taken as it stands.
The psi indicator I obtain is 5.96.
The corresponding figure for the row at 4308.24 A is 3.48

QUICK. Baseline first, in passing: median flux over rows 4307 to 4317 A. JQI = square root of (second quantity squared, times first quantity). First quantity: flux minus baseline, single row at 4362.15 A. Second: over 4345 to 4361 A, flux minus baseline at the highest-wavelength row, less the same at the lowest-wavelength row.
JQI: 0.3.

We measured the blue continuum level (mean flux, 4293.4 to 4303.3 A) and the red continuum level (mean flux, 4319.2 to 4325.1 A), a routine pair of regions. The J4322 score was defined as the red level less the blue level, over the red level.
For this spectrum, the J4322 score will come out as 0.18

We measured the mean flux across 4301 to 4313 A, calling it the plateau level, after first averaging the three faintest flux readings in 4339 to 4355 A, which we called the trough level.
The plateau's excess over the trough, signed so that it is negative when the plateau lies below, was -1.3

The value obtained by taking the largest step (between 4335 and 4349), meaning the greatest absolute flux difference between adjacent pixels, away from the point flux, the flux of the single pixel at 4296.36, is 3.80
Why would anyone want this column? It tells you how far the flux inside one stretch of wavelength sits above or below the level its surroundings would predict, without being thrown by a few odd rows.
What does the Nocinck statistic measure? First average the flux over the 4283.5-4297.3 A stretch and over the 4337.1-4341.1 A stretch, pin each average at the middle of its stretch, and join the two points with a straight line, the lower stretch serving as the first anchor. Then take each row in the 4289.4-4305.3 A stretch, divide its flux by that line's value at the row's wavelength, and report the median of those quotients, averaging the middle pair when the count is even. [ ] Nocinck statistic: 0.88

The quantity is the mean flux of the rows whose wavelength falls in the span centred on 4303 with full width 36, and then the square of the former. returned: 20.7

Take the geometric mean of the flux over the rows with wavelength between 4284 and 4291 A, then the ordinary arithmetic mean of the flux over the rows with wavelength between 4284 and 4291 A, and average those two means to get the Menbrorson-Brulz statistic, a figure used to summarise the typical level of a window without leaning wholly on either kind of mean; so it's 5.0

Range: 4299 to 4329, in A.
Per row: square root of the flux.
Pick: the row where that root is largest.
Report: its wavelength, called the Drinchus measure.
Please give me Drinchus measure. 4318.17 A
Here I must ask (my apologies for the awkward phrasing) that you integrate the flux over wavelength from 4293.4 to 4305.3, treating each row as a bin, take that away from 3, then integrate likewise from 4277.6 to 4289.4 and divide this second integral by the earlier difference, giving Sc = -1.27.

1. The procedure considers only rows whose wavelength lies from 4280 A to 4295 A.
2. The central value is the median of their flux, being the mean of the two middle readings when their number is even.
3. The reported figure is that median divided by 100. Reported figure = 0.0501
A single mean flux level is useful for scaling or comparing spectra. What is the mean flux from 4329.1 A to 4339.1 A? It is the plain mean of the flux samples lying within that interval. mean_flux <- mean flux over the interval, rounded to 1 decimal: 5.2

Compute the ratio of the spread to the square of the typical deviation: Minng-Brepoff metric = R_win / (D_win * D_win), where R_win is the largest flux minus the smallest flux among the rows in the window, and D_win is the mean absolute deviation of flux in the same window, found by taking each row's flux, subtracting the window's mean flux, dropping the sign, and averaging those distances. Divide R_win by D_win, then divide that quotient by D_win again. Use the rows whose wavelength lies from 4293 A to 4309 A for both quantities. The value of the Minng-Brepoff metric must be 15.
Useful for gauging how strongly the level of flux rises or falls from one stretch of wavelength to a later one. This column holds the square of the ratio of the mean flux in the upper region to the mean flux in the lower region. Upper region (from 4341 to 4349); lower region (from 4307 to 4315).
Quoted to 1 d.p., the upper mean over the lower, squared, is 1.9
